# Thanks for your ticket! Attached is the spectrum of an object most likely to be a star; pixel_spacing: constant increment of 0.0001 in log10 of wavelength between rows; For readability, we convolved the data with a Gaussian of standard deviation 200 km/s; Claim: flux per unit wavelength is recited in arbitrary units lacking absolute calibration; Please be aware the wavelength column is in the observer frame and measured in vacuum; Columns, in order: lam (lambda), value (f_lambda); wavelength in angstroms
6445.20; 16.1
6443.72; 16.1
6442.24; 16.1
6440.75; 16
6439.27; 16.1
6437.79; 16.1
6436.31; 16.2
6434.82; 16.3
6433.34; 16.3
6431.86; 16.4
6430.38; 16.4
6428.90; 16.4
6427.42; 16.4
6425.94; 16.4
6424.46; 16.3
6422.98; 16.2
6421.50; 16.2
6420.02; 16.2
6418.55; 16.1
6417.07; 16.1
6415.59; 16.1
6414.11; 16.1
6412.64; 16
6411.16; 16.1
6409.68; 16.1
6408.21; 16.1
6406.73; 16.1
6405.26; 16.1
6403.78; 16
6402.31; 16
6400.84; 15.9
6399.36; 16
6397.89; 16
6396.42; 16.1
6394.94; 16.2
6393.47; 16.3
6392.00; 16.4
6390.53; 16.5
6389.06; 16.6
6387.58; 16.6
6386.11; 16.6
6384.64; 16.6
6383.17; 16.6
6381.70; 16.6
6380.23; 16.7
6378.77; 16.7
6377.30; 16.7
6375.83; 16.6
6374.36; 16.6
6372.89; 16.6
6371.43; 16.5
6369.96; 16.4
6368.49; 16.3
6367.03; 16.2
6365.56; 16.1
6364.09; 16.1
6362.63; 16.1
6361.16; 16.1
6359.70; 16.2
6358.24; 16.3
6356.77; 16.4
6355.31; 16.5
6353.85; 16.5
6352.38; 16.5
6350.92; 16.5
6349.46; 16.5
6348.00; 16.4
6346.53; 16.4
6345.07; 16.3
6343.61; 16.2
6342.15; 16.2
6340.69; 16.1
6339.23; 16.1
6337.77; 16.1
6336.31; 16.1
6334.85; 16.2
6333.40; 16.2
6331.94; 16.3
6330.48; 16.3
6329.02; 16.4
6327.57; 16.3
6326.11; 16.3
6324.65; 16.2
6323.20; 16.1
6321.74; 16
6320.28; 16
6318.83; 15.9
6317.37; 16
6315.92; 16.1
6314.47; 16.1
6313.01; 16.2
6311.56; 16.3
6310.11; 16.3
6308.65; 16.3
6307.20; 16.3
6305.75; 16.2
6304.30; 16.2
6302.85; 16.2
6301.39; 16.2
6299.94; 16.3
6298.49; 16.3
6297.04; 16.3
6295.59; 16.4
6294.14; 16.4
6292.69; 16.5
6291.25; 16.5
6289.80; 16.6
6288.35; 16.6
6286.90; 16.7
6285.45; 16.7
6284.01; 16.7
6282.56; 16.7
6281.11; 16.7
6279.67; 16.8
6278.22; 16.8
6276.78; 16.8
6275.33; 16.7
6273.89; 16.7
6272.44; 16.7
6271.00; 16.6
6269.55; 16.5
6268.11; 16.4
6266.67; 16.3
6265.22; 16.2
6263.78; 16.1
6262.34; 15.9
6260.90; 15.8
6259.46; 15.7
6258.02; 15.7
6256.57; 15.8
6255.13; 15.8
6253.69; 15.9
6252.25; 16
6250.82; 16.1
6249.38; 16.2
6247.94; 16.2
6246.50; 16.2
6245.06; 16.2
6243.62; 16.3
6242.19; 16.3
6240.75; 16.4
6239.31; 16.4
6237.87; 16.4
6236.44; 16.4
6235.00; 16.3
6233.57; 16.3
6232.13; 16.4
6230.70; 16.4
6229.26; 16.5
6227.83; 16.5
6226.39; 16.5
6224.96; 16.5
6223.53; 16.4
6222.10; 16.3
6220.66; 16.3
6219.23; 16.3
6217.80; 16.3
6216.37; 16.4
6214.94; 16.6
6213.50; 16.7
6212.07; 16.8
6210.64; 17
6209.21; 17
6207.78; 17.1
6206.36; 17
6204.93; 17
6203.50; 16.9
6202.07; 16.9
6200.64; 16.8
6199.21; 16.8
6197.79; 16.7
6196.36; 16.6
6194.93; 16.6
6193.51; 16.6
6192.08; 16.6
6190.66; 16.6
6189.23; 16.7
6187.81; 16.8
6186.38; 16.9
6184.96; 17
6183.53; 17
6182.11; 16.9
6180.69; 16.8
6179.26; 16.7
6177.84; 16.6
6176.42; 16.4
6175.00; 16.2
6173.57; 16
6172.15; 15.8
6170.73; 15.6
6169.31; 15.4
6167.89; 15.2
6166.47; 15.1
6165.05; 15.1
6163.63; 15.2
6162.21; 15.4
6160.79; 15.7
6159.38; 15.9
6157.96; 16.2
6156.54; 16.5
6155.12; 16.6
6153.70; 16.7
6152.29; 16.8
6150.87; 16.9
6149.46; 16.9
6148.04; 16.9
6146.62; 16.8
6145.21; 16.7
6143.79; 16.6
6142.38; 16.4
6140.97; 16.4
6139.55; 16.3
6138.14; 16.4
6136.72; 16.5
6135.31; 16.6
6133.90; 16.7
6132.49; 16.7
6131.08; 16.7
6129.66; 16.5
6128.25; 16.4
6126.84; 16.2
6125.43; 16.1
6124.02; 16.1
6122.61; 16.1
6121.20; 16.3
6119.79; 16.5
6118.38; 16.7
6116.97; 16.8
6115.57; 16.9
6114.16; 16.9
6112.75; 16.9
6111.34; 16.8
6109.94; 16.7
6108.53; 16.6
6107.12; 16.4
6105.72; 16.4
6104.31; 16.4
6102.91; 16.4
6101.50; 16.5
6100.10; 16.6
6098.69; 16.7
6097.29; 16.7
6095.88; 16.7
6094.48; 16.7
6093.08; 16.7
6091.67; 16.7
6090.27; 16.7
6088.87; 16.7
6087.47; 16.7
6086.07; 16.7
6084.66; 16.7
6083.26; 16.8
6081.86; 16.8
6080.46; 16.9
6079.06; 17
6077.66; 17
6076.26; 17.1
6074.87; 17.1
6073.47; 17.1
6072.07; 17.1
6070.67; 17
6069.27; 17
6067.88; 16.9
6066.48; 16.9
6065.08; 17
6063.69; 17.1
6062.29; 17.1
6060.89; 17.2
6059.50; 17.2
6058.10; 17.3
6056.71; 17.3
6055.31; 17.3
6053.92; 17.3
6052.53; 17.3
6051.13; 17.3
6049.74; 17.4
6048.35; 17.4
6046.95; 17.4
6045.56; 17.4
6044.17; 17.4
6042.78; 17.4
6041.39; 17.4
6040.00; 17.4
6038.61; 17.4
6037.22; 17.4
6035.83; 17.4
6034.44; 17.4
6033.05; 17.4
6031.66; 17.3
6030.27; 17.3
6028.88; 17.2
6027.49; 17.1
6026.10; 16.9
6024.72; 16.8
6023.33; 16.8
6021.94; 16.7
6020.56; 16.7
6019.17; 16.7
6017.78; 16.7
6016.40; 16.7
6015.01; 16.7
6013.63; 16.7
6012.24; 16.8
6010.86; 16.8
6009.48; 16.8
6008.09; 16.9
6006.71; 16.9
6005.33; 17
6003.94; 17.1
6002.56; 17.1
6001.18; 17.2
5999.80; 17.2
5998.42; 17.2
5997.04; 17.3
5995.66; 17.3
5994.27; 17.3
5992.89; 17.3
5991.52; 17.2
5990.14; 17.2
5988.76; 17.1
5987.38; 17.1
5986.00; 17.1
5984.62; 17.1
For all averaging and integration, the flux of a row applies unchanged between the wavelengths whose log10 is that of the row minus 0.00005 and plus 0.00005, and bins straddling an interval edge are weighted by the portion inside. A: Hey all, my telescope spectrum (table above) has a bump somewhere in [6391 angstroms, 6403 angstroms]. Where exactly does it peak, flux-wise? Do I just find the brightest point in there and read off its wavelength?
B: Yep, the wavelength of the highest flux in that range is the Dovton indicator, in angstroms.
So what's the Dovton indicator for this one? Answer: 6392.00 angstroms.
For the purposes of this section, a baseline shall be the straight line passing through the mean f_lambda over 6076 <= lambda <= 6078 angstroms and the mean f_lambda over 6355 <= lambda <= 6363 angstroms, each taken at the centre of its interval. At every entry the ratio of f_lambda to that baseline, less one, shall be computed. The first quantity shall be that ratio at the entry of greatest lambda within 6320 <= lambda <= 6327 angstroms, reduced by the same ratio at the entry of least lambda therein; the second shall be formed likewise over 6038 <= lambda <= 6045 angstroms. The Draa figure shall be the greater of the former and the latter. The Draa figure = 0.019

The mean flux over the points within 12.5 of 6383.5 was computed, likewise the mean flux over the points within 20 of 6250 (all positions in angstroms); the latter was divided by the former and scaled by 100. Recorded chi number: 98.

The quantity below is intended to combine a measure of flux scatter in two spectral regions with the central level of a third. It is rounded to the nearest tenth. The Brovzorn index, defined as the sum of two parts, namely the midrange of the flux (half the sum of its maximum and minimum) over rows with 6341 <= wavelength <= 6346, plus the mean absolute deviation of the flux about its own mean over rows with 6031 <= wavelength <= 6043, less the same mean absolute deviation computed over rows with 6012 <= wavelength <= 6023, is 16.2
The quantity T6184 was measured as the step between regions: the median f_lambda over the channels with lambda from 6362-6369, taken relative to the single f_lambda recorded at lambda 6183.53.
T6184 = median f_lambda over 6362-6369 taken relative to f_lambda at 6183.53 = -0.90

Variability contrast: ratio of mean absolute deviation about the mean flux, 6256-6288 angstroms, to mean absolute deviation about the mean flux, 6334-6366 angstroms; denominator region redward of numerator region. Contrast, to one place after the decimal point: 2.3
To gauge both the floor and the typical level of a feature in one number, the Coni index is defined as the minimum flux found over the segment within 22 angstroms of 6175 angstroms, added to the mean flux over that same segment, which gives 31.3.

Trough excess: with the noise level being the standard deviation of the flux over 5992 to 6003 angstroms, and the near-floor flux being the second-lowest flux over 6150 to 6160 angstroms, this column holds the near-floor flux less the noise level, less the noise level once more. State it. 16.1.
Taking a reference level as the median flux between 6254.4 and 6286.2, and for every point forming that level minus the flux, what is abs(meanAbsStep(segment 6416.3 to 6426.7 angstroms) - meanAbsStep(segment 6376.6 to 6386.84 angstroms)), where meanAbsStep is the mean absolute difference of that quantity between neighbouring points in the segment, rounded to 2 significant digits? 0.033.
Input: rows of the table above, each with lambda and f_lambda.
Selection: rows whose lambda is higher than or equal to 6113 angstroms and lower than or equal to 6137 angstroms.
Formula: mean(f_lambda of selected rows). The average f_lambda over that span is 16.5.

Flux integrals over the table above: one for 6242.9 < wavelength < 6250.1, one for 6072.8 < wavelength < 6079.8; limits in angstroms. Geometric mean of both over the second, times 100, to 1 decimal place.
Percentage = 98.9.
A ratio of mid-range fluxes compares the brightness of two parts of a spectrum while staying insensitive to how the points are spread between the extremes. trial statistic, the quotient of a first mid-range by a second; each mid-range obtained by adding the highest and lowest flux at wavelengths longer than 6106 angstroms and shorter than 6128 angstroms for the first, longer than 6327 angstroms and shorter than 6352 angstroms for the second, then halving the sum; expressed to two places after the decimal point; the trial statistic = 1.01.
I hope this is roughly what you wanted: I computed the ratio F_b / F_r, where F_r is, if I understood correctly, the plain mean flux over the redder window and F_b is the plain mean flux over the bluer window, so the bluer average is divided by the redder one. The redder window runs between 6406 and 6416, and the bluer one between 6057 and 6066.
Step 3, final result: 1.07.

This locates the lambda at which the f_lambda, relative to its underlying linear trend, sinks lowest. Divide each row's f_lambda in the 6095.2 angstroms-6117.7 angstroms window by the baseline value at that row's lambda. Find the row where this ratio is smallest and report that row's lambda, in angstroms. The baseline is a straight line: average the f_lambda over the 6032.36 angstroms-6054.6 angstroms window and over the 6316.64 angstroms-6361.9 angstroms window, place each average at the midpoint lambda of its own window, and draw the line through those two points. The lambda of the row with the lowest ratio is 6102.91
